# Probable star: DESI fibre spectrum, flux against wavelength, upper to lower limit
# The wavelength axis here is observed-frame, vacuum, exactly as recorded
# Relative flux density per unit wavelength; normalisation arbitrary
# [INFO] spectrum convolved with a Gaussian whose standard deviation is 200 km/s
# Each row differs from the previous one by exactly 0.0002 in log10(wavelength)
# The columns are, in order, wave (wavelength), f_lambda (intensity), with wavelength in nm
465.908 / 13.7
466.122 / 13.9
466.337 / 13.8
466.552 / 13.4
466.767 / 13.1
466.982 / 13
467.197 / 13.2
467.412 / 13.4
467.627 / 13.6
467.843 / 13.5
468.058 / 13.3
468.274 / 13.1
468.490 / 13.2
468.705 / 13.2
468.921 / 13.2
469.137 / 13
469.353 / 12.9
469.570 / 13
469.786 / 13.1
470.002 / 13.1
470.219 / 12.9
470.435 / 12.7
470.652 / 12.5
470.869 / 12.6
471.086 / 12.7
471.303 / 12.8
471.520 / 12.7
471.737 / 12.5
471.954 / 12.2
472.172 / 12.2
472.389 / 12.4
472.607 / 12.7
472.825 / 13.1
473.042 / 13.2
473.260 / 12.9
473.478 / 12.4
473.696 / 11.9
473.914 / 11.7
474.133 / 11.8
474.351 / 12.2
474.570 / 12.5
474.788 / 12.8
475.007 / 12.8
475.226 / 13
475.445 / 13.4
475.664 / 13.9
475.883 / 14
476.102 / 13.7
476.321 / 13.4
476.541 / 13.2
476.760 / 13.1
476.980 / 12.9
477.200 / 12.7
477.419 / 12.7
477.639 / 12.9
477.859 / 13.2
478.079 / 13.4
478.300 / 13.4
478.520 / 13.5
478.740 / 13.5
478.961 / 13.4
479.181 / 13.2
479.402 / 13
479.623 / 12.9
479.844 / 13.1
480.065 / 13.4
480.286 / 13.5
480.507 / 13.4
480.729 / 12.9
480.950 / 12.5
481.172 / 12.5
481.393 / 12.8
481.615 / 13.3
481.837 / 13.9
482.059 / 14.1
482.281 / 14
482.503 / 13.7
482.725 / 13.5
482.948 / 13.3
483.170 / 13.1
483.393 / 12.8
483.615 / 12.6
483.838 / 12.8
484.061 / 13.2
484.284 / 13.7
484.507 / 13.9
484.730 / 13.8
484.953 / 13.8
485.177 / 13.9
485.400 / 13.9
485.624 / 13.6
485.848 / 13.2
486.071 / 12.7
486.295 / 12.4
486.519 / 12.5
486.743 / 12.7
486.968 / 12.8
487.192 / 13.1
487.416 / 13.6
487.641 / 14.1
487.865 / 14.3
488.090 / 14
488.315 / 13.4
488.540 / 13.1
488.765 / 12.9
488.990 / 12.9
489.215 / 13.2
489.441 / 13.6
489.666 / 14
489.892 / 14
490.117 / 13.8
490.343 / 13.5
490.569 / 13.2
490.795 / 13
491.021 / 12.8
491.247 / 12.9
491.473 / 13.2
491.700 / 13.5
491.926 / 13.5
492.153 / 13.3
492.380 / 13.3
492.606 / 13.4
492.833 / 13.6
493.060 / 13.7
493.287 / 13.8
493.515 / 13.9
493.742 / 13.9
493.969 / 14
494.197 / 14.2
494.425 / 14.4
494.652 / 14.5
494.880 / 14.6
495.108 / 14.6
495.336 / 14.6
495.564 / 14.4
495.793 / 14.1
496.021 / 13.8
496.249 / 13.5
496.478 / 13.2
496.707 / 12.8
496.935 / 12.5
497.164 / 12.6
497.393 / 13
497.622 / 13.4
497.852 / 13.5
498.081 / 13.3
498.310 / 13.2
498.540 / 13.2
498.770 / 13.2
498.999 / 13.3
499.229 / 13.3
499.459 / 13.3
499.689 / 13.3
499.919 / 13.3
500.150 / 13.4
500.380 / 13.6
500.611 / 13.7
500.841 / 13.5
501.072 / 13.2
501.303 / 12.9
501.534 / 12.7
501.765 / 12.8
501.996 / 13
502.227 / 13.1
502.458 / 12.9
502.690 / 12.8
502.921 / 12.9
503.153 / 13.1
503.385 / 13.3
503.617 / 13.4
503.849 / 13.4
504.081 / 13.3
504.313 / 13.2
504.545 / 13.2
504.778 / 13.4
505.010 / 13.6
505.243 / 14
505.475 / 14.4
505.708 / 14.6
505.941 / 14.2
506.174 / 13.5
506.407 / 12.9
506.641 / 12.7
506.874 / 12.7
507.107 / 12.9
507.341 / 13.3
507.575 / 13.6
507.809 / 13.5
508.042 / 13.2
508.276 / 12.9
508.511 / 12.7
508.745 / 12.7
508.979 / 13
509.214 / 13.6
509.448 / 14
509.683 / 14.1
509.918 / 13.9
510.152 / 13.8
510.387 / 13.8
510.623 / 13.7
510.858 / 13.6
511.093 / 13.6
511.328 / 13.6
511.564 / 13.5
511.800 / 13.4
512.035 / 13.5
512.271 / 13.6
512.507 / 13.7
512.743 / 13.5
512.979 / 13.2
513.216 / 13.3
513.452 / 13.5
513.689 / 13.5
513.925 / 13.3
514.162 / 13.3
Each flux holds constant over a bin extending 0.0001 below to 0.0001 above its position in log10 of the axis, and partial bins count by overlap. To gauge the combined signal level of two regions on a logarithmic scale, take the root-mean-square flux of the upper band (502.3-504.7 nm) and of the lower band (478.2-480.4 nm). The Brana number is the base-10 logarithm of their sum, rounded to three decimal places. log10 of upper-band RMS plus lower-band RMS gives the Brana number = 1.422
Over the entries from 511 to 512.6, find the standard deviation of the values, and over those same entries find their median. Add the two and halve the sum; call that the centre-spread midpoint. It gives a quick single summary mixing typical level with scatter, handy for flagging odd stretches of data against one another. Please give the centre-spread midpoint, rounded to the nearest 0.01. 6.85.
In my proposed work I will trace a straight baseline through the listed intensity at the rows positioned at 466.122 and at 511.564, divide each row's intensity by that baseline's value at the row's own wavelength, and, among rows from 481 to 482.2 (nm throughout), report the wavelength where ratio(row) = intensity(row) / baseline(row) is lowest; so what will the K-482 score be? 481.172 nm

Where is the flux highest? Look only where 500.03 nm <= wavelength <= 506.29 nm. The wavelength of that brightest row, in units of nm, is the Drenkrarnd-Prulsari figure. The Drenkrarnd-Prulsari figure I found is 505.708 nm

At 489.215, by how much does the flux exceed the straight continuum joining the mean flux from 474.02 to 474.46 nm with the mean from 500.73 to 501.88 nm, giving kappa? 0.64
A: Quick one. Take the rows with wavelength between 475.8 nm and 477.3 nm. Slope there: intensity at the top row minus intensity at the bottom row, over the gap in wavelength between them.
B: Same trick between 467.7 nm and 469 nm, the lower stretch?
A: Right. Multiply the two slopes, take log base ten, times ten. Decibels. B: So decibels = -5.6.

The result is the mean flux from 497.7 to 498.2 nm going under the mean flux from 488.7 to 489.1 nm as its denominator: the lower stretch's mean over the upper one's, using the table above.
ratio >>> 0.963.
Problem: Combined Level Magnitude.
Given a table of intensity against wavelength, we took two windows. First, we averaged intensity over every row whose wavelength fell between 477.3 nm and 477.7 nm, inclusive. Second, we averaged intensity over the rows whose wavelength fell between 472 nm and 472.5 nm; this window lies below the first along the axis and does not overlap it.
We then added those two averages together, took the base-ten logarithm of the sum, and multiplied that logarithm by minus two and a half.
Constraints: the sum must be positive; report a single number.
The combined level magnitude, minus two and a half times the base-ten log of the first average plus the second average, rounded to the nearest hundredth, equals -3.50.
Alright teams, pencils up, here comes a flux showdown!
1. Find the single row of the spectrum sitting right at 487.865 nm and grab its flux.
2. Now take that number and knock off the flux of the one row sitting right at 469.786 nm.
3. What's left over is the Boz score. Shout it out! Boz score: 1.2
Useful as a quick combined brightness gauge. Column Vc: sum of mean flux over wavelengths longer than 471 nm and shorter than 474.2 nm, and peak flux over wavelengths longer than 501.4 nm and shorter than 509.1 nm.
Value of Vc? 27.1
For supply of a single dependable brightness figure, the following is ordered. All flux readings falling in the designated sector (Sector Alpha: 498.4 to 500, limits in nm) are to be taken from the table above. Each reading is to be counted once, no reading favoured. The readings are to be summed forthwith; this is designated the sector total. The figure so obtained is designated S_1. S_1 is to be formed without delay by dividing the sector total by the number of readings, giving 13.3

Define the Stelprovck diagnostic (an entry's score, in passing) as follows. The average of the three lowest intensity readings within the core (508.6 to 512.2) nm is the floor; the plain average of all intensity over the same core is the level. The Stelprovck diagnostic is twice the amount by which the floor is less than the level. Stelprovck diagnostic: 1.1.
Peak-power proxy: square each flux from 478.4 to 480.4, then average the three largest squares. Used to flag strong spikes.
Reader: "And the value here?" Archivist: 182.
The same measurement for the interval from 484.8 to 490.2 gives 200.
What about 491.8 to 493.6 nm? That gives 190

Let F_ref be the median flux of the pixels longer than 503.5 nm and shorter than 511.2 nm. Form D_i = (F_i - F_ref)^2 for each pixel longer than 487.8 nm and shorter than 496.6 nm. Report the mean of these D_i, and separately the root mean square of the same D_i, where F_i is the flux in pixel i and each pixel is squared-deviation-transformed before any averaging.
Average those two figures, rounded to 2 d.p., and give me 0.39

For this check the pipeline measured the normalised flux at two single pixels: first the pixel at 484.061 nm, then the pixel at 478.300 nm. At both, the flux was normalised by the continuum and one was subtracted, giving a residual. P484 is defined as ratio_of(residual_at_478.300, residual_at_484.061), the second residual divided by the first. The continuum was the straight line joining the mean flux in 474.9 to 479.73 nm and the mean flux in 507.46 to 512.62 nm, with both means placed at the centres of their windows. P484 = -1.7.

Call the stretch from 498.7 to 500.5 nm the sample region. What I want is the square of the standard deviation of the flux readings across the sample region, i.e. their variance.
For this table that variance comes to 0.01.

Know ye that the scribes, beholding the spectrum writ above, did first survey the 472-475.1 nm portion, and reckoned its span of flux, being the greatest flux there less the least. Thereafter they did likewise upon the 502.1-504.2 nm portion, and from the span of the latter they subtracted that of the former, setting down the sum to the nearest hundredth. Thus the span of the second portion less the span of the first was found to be -0.90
